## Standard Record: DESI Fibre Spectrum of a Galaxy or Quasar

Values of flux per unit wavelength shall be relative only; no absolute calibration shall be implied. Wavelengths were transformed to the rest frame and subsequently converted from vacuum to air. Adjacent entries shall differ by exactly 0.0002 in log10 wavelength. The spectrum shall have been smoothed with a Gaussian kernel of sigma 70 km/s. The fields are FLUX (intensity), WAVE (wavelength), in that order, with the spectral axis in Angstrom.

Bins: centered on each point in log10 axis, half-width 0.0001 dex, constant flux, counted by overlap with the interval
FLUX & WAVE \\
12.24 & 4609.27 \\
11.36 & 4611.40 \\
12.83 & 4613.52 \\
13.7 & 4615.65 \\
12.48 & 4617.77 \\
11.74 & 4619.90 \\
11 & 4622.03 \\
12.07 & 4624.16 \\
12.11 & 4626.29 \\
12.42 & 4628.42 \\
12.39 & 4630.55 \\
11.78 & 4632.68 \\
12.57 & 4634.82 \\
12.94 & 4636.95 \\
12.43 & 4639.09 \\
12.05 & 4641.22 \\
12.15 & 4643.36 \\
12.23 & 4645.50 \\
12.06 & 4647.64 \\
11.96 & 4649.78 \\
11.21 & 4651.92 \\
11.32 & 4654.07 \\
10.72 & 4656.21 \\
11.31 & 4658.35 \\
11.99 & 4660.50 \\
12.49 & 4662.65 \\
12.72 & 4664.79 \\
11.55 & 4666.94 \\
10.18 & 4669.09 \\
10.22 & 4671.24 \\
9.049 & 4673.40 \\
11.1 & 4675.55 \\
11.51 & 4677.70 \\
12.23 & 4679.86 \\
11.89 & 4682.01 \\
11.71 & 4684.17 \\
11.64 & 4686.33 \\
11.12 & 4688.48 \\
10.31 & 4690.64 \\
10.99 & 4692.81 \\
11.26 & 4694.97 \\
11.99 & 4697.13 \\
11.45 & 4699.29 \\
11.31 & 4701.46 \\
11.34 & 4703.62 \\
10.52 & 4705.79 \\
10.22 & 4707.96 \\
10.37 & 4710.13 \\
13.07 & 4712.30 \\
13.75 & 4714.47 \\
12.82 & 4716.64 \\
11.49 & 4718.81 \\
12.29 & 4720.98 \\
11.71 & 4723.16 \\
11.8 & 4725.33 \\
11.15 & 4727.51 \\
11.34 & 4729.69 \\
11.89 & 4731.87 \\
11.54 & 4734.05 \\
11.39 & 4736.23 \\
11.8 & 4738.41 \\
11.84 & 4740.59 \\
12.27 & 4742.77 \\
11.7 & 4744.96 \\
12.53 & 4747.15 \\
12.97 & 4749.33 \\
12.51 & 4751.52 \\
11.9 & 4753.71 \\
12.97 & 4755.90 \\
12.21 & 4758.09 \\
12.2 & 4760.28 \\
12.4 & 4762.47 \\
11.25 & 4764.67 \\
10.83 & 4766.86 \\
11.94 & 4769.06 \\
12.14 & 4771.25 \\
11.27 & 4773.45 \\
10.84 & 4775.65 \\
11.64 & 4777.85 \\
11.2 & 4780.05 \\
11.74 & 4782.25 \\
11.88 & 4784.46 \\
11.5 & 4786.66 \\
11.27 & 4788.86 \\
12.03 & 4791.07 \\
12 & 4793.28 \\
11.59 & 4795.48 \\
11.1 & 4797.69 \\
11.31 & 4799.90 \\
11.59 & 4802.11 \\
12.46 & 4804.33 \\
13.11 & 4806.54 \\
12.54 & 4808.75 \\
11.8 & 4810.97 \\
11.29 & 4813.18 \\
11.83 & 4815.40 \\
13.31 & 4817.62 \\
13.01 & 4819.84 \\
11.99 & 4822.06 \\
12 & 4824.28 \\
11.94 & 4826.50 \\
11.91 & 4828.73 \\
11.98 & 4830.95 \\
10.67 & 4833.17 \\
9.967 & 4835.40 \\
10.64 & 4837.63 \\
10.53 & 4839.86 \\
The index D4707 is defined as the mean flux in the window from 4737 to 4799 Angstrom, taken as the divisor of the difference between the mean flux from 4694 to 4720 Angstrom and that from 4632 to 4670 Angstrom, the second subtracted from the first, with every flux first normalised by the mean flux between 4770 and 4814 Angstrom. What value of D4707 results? -0.020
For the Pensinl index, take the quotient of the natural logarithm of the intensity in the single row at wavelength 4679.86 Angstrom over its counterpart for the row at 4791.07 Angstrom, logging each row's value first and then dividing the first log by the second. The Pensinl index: 1.01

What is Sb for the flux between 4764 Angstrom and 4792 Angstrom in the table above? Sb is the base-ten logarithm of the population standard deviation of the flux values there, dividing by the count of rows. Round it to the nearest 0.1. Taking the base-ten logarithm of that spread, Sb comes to -0.4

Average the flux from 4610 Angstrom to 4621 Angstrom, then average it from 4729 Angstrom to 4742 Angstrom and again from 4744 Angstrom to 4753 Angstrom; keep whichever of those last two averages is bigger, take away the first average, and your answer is 0.0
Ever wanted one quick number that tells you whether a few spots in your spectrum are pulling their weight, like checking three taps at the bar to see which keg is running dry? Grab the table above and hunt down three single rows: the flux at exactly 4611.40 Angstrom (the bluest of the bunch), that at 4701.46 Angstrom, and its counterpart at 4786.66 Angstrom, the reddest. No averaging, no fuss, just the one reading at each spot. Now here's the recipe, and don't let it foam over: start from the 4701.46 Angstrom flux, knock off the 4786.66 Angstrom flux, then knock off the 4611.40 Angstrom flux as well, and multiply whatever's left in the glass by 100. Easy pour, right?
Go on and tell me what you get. -1155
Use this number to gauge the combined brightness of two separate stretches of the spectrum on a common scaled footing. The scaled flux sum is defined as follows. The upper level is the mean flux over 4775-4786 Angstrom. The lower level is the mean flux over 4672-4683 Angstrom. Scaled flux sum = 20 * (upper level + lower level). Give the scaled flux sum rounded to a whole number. 452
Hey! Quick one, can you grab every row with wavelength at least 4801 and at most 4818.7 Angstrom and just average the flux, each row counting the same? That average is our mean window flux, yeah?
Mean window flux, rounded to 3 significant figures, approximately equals 12.2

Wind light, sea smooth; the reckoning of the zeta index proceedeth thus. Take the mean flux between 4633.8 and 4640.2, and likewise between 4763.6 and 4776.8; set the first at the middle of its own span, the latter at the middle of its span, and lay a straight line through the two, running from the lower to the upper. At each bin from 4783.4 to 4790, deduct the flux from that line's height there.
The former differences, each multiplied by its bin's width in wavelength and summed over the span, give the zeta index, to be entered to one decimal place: -2.2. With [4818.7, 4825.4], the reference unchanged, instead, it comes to -9.7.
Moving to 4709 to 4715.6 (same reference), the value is -3.0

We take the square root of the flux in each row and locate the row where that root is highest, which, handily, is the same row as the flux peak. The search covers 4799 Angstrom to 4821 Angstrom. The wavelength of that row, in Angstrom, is 4817.62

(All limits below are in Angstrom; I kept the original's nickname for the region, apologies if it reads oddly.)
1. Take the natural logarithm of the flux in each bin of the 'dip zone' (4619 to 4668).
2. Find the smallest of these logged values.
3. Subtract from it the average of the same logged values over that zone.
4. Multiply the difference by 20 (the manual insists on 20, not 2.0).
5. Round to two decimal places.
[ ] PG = -2.18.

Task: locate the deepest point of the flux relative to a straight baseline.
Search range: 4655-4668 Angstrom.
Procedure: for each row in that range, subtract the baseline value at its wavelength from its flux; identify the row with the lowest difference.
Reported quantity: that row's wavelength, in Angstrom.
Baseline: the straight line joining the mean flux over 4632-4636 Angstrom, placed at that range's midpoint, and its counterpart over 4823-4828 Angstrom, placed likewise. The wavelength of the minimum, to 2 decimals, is 4656.21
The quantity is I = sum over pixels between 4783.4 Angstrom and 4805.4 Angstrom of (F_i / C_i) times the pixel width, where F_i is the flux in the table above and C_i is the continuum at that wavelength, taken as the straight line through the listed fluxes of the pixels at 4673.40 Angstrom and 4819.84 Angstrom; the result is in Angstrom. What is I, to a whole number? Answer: 21 Angstrom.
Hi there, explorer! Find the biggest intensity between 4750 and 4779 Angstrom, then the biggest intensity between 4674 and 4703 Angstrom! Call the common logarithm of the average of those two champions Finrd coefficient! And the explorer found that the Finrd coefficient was 1.10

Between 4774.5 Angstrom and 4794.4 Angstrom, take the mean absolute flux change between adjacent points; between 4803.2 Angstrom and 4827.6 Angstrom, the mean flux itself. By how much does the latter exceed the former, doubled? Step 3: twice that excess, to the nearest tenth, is 23.8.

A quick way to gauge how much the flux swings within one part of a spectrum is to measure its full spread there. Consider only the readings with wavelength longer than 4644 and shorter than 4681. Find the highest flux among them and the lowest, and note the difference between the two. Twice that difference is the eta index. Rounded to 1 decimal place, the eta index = 7.3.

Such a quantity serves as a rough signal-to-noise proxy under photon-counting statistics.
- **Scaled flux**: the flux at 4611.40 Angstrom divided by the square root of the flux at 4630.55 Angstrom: 3.23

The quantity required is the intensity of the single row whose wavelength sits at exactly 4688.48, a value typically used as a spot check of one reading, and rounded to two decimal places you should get 11.12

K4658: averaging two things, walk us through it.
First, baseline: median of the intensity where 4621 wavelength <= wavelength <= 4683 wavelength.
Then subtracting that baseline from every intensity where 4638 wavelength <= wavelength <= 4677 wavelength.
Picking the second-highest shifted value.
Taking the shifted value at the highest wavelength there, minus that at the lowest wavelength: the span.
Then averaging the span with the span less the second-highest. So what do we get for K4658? -1.6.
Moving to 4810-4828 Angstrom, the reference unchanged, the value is -0.4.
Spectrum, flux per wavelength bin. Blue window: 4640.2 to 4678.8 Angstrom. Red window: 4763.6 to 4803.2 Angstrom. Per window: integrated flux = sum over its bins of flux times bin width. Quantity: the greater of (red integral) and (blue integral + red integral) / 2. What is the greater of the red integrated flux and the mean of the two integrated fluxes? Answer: 456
